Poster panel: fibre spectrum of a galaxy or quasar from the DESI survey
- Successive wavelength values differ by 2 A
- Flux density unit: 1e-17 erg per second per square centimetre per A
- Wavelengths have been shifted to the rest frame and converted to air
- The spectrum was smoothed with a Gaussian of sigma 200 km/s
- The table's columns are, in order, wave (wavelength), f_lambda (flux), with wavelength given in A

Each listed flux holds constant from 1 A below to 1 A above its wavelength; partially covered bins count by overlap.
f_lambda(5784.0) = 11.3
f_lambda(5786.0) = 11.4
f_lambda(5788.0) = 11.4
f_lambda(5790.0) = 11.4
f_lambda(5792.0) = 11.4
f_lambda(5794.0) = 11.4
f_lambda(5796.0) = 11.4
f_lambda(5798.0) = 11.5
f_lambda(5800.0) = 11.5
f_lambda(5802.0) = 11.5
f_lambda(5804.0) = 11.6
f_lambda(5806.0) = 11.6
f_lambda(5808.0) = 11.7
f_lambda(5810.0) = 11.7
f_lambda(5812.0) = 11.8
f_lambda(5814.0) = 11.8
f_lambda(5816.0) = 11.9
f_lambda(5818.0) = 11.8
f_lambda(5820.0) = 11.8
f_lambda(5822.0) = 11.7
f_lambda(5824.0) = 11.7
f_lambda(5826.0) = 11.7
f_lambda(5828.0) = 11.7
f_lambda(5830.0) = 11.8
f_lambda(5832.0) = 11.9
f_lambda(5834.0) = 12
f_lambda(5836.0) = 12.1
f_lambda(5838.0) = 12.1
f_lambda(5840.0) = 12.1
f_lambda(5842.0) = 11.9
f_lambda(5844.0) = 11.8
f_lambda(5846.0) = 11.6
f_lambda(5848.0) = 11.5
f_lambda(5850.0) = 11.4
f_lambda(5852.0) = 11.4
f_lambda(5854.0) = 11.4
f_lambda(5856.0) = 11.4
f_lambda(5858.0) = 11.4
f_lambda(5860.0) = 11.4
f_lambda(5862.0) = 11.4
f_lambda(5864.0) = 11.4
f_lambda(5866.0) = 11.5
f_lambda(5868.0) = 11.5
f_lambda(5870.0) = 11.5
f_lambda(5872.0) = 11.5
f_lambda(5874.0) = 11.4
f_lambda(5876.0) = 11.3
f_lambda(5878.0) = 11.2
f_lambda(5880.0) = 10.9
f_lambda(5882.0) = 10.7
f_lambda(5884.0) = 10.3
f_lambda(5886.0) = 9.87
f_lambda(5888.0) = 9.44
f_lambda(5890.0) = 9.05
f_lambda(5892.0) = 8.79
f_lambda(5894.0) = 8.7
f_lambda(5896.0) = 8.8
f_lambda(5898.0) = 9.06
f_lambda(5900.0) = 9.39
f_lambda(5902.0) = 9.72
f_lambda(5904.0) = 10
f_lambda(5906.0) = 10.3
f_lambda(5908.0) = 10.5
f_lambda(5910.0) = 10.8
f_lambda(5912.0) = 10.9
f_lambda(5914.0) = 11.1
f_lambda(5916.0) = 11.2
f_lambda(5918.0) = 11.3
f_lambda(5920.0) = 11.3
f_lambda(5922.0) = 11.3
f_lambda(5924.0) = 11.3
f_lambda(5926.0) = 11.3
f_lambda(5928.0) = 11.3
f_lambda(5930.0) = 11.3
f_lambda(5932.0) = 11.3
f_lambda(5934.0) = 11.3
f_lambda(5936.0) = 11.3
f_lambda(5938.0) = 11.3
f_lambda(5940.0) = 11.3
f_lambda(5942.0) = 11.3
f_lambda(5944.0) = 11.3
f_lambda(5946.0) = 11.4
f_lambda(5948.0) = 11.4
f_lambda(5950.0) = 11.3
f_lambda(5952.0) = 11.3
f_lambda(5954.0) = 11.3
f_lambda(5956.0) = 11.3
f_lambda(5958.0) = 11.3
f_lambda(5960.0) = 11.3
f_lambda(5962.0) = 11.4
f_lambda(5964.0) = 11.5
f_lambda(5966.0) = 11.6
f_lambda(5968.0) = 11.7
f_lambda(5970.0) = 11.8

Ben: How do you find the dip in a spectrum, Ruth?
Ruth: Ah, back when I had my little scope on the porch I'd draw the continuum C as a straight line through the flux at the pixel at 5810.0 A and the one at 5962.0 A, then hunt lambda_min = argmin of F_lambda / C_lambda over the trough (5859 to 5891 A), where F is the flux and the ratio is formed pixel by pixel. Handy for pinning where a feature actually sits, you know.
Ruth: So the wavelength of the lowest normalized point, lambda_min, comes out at 5890.0 A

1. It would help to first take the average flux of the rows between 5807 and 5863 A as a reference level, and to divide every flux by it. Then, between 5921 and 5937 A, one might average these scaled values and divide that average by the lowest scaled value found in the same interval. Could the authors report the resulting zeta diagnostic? 1.00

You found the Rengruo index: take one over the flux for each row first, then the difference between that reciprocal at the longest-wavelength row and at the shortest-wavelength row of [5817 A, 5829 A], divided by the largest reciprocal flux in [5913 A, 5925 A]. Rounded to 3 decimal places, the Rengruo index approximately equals 0.008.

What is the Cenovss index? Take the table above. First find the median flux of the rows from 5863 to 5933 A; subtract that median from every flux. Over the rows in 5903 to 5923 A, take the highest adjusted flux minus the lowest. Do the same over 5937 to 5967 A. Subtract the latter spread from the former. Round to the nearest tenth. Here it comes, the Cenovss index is 1.0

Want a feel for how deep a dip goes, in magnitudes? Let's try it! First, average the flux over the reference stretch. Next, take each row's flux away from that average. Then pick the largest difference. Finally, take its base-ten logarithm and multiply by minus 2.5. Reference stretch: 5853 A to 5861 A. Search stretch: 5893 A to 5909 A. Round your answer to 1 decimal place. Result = -1.1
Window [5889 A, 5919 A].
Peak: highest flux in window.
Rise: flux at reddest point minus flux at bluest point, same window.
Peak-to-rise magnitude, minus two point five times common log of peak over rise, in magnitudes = -1.8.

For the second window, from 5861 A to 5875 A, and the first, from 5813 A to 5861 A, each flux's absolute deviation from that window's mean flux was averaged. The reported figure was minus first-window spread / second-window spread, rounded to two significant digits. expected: -4.0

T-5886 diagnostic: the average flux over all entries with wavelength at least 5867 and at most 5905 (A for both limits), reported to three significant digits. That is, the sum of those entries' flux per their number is 10.2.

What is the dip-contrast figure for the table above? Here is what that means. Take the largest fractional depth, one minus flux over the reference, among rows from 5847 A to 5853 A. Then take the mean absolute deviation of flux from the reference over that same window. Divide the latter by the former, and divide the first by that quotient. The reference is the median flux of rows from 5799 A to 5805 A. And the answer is 0.0011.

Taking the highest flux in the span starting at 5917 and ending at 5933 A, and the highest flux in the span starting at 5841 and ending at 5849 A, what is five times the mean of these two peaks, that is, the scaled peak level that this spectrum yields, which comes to 58.0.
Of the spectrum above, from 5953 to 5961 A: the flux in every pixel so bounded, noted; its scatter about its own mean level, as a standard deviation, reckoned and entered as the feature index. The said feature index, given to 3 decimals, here 0.000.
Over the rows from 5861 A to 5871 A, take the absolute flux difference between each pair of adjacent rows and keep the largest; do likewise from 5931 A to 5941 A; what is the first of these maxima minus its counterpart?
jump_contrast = 0.10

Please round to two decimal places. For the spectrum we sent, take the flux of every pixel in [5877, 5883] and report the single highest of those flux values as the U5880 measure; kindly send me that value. 11.20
